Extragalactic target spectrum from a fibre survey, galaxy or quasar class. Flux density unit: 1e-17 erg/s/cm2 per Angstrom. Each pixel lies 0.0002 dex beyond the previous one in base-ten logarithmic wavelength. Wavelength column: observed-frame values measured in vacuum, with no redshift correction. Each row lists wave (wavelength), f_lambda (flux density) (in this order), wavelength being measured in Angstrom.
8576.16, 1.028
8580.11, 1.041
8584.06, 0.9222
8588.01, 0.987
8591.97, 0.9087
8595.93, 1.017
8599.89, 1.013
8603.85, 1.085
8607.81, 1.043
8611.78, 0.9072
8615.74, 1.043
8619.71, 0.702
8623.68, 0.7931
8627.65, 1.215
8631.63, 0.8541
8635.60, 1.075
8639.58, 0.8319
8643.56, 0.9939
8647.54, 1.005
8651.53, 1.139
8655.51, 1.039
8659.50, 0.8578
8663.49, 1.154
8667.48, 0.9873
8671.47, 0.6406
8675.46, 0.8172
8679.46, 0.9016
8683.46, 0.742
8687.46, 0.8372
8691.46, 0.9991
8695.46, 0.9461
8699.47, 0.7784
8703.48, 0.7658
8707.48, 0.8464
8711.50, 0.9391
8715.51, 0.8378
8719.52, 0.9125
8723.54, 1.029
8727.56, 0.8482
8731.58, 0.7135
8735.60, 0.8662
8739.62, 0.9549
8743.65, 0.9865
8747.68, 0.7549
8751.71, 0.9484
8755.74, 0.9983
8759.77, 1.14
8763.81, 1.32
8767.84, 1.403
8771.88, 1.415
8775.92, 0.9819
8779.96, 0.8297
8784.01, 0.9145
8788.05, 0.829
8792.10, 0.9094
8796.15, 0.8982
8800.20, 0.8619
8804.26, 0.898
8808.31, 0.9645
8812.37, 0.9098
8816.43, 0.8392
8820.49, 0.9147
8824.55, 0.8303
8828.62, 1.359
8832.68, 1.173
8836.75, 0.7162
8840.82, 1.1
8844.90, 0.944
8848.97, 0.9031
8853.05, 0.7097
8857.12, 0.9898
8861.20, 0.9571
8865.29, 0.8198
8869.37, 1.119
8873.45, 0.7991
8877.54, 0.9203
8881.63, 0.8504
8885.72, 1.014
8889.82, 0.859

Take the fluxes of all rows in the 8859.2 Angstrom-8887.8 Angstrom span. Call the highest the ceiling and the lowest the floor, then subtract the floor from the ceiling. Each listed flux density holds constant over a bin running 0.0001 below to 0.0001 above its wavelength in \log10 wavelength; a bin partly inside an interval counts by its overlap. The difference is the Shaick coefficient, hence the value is 0.32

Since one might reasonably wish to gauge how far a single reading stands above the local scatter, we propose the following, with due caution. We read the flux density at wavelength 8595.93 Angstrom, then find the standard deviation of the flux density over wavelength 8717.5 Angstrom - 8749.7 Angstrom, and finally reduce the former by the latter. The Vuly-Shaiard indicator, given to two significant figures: 0.91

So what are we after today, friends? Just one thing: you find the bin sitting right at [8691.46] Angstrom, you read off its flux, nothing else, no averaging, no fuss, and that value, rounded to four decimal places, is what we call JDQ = 0.9991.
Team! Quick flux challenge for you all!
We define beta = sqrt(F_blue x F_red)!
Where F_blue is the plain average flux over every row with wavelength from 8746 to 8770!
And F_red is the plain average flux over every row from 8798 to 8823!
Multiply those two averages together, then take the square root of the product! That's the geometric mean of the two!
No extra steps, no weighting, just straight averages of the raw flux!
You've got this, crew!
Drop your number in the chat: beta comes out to 0.99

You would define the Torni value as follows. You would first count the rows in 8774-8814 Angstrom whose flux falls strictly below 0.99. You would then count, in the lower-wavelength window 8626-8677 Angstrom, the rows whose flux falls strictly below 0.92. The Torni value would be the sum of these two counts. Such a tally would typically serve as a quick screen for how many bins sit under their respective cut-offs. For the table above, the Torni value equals 15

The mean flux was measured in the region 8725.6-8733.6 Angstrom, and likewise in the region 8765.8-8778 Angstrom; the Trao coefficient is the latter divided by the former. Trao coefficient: 1.62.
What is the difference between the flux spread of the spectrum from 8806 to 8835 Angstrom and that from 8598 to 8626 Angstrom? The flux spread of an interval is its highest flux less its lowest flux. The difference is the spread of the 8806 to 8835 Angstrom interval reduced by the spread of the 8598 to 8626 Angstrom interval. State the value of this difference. 0.1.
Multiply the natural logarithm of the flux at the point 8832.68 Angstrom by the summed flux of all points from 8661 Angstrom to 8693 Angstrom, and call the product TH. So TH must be 1.1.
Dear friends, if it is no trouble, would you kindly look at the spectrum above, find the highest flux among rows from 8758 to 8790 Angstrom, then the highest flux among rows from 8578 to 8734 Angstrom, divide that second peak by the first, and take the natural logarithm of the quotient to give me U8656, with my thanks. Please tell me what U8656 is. -0.152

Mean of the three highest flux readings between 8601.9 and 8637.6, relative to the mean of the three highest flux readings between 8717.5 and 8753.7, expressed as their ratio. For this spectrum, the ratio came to 1.14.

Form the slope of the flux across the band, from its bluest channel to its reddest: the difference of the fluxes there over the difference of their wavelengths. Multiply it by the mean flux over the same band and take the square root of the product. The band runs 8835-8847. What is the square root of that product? 0.16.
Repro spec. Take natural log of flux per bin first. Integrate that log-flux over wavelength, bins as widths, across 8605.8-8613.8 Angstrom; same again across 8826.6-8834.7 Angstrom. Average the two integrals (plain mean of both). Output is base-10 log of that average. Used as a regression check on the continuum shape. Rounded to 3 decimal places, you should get -0.077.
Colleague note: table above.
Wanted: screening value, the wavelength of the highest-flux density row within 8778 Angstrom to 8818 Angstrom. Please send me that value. 8808.31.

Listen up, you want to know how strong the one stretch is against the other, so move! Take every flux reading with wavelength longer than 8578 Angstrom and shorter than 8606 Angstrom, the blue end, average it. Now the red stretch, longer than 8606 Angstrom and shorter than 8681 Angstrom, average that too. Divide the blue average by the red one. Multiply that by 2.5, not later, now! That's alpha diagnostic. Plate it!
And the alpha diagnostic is 2.63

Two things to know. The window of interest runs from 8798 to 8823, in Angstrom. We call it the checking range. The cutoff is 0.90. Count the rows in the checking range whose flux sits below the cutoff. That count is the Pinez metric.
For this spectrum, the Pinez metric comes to 3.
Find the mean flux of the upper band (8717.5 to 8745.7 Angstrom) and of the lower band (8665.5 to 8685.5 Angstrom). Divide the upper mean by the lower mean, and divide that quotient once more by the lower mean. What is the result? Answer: 1.35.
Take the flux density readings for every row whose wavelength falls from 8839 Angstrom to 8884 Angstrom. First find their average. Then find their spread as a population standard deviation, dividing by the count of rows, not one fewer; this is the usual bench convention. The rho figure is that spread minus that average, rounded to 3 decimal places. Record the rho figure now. -0.801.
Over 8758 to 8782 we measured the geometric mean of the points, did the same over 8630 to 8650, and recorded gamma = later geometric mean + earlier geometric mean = 2.11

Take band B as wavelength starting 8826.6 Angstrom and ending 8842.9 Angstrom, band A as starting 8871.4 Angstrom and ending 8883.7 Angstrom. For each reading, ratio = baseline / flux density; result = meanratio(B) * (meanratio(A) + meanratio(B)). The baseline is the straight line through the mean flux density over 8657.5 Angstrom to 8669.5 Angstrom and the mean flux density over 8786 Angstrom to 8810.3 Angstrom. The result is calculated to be 1.53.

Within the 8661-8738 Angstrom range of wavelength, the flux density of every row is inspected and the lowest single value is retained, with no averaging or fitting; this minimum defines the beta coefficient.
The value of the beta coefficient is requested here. 0.6406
